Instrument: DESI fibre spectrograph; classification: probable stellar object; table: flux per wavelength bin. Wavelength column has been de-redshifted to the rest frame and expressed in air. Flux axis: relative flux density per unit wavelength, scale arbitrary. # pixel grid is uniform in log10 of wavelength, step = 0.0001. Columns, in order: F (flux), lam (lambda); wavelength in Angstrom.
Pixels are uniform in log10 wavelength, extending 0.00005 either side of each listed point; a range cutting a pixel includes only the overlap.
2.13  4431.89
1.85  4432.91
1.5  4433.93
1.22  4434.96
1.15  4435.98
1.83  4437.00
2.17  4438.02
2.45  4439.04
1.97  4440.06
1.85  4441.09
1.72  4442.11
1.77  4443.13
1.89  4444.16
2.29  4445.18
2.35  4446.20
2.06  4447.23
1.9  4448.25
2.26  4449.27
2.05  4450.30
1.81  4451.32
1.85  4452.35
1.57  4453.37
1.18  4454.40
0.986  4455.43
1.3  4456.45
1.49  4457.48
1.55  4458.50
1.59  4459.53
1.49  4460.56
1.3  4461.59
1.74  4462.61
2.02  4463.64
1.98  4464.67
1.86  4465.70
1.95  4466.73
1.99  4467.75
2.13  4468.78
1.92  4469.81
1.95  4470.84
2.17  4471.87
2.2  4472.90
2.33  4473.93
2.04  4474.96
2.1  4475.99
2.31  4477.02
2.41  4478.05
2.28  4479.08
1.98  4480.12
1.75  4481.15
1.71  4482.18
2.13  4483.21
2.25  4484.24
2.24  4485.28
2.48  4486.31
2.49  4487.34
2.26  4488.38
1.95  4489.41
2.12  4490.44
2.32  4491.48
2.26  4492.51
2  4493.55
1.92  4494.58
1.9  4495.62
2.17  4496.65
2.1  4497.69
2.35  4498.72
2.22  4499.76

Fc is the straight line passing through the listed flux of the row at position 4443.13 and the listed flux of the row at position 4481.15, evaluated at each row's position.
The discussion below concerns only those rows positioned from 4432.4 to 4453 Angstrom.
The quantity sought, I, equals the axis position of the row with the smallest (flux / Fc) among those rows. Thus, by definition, 4435.98 Angstrom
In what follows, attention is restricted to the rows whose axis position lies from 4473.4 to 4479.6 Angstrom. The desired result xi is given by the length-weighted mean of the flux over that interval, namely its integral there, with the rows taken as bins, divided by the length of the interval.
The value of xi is 2.24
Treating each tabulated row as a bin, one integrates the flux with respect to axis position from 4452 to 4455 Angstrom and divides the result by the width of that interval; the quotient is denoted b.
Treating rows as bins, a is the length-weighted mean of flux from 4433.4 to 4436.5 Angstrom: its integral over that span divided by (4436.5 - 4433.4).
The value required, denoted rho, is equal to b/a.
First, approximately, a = 1.3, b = 1.50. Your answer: 1.2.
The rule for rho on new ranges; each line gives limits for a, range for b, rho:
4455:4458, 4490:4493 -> 1.8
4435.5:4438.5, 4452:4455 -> 0.9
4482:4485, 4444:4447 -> 1.1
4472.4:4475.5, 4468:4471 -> 0.9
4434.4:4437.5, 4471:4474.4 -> 1.6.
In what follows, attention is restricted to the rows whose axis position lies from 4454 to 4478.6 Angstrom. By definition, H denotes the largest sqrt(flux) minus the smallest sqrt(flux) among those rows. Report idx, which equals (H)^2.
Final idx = 0.313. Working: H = 0.559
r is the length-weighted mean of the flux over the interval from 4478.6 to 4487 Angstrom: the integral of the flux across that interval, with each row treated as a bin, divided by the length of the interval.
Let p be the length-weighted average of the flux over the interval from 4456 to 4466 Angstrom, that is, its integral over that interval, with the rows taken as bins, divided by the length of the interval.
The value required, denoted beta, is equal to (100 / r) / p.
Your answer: 29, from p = 1.63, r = 2.11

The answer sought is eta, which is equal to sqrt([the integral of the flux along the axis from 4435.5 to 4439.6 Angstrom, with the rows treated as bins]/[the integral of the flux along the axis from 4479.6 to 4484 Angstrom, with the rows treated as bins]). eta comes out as 0.96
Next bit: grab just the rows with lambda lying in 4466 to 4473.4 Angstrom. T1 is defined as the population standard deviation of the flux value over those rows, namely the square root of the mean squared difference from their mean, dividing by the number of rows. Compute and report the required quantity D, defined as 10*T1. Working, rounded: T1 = 0.109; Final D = 1.1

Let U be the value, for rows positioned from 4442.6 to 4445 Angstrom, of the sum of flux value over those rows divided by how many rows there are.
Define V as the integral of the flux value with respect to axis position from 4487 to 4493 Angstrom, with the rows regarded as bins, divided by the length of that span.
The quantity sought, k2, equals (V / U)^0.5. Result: 1.10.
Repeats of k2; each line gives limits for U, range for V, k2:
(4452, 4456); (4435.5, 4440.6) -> 1.17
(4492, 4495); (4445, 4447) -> 1.05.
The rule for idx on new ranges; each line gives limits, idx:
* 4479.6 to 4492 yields 0.073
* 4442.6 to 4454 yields 0.078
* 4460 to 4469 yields 0.102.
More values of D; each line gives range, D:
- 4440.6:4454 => 2.3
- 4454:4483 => 3.6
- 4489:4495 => 1.5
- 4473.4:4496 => 2.1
